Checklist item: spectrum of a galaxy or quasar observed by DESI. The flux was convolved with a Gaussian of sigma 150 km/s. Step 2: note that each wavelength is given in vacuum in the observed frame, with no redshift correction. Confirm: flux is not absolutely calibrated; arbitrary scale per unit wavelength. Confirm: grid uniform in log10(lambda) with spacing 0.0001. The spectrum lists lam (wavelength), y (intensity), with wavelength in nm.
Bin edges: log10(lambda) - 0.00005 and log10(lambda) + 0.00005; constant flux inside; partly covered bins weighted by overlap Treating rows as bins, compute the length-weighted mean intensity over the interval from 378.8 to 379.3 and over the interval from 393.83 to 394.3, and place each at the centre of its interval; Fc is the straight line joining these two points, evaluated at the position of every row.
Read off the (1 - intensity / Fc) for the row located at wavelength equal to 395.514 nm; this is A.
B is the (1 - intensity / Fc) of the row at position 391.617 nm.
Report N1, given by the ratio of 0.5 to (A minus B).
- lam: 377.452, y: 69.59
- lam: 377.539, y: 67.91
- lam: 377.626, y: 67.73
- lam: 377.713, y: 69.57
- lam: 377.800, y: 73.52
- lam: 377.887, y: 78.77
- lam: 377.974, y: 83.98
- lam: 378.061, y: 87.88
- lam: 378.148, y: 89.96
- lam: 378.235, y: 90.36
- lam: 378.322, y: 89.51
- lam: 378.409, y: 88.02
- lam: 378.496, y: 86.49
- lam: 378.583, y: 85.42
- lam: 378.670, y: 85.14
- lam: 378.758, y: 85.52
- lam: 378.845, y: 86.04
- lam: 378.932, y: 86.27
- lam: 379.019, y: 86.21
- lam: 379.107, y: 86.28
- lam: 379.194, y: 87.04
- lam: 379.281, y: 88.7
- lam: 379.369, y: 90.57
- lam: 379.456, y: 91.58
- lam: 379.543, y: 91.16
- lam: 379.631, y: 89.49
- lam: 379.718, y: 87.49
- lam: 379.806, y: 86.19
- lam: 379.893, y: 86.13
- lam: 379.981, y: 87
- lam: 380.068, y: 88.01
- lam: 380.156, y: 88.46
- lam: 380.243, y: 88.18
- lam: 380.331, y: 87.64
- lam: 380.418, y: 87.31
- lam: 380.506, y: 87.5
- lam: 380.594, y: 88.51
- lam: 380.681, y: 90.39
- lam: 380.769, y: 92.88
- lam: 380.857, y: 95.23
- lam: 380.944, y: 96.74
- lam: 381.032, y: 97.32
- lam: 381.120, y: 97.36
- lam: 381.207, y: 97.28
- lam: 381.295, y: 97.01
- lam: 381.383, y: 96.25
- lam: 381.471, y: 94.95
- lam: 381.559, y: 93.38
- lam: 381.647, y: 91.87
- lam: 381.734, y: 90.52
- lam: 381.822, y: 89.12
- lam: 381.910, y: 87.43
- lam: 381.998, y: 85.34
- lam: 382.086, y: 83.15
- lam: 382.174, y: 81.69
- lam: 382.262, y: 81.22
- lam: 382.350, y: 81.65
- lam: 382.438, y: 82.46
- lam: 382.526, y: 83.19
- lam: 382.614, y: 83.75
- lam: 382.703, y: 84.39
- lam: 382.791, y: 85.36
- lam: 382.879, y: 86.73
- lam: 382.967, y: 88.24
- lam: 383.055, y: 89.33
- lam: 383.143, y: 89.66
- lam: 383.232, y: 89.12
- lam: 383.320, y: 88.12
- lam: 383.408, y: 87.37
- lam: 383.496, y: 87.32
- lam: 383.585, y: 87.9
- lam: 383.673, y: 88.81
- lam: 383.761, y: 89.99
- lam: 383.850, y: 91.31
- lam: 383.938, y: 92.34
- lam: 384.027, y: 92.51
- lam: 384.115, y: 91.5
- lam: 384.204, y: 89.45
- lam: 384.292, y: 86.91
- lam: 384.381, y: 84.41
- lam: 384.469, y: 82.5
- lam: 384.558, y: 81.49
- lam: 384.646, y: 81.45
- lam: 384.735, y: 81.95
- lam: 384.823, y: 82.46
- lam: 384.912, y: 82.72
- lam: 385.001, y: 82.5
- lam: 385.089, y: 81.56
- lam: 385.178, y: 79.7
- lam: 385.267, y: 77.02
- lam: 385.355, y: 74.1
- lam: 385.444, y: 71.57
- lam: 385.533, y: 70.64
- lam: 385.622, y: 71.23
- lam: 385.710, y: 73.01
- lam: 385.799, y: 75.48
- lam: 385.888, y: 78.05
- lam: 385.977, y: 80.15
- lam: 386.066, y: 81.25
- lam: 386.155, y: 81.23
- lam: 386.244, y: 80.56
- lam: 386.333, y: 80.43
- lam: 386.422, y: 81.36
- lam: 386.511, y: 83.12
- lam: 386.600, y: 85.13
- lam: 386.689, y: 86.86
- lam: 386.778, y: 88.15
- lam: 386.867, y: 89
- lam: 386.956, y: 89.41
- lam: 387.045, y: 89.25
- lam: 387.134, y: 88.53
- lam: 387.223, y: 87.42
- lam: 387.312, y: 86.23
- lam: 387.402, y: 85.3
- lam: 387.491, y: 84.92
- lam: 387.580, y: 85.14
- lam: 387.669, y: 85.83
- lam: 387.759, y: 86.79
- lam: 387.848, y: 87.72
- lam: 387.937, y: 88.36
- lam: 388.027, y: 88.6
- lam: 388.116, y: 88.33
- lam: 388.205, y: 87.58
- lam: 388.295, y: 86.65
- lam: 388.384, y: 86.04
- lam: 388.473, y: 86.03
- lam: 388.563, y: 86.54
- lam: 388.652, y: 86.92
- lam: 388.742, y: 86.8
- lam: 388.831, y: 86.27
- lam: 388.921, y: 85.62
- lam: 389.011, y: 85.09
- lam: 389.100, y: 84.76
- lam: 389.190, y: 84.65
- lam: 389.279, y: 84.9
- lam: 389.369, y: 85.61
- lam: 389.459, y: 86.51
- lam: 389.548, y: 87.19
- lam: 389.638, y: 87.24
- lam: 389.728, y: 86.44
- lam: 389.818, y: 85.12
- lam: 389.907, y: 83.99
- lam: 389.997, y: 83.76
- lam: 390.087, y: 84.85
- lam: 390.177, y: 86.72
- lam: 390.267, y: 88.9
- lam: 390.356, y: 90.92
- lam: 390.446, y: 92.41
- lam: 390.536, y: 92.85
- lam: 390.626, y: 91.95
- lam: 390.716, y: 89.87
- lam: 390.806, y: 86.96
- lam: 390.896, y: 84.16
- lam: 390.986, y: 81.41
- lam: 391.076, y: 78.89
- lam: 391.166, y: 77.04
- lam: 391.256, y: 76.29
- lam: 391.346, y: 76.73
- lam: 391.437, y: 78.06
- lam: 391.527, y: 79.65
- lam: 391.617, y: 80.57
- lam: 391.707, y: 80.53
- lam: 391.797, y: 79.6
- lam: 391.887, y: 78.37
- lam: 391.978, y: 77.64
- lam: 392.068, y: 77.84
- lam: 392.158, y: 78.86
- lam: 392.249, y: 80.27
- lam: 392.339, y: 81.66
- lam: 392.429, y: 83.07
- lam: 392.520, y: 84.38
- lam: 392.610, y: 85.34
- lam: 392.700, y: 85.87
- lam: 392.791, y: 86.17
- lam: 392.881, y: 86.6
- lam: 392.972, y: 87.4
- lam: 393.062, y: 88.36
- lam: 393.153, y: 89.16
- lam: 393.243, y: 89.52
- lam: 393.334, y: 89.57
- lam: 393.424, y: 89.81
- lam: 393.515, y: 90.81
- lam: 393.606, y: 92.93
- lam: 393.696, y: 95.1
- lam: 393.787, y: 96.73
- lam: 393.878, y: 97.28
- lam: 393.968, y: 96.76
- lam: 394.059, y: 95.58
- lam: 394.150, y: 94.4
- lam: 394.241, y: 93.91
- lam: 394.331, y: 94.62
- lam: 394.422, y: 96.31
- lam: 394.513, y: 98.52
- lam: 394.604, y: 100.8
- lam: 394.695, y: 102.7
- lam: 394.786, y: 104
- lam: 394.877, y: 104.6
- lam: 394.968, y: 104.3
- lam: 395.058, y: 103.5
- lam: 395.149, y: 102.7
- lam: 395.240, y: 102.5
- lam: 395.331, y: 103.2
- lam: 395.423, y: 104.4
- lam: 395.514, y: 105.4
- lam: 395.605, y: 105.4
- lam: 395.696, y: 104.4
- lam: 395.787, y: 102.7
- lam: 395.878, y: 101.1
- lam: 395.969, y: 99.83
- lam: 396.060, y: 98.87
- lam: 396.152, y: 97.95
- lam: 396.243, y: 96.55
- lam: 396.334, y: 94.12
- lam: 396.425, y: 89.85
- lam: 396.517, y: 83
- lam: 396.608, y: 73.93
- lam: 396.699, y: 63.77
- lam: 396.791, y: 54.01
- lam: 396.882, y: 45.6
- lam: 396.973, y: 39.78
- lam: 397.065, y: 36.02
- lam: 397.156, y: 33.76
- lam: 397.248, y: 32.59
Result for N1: -2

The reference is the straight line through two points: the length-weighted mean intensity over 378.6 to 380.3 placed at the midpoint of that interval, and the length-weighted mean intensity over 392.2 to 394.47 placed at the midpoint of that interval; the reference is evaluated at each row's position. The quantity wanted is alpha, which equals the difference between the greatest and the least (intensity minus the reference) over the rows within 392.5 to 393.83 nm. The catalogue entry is 12.1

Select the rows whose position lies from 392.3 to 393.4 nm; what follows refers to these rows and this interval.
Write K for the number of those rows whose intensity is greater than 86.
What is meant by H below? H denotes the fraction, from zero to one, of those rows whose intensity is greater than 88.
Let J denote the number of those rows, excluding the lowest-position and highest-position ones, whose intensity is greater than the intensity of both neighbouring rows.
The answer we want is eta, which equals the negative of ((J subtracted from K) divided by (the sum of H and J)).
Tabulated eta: -21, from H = 0.33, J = 0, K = 7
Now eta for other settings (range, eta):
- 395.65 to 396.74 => -12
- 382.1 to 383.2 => -16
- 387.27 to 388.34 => -6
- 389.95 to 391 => -5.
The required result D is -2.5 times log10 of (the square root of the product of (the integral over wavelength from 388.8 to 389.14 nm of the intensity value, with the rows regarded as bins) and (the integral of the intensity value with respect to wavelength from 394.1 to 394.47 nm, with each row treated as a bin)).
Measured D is -3.76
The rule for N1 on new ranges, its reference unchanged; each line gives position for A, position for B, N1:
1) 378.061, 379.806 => -16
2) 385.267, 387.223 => 5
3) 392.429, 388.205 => 7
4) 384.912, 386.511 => -98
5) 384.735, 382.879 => 8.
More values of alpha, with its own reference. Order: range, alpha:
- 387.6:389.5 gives 4.2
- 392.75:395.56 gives 18.7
